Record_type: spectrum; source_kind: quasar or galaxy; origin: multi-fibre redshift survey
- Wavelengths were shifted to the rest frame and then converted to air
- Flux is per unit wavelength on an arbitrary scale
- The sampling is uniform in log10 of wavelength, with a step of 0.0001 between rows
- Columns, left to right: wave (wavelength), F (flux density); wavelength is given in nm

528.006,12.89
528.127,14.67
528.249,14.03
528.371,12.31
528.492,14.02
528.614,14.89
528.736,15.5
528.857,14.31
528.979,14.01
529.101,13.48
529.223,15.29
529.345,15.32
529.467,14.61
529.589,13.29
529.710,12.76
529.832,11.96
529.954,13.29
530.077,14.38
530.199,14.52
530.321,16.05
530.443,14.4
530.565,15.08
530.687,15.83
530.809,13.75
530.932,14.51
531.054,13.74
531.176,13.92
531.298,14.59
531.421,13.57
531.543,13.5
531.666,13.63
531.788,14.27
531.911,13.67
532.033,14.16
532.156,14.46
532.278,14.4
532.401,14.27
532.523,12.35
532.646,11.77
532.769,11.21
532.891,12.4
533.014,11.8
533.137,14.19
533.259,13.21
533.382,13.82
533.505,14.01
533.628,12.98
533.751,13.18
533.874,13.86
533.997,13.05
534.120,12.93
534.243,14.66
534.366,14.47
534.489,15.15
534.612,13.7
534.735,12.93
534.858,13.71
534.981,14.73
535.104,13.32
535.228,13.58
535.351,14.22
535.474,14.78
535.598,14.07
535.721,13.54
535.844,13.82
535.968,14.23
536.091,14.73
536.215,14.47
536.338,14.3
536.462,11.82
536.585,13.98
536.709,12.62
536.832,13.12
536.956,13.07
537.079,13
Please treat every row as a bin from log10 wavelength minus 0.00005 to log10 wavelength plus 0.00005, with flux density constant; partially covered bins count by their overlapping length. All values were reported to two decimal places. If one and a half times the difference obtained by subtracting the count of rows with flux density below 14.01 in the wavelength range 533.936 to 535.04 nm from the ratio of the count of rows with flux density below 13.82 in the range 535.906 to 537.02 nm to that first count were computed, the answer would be -6.30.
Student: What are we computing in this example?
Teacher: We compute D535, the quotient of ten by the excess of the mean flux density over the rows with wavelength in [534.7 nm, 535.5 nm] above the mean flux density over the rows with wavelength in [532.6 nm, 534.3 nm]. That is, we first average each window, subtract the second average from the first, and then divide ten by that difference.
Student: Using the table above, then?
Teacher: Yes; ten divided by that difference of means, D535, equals 12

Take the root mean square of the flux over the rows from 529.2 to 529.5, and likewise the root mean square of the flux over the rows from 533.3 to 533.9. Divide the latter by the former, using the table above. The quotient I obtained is 0.90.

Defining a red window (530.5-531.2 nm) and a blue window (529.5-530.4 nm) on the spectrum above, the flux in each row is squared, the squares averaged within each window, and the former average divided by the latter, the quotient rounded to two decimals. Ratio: 1.10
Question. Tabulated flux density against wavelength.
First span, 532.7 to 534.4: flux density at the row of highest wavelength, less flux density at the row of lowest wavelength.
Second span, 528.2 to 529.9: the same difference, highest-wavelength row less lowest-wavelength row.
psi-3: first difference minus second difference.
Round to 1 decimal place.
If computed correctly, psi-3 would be 5.3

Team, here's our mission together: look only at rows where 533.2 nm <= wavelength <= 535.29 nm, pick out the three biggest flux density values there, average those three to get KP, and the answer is 14.8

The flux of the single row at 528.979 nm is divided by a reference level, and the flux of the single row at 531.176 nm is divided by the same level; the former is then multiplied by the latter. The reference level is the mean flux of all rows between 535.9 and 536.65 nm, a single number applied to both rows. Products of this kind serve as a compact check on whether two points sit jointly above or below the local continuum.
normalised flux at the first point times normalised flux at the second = 1.01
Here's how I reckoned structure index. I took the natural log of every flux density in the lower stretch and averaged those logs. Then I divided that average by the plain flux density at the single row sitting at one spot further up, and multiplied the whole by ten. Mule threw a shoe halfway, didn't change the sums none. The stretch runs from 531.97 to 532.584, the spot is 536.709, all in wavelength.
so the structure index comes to 2.09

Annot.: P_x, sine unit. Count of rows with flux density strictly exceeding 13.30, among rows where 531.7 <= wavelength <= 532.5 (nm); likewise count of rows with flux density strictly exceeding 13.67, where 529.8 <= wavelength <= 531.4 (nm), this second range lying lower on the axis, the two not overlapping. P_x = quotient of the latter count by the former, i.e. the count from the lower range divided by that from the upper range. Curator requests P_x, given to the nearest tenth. 1.8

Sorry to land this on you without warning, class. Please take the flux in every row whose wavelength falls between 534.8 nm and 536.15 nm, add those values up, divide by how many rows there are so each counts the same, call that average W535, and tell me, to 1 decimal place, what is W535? 14.1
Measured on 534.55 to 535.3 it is 13.7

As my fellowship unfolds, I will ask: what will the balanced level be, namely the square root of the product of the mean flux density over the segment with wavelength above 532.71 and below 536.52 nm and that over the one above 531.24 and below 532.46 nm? 13.84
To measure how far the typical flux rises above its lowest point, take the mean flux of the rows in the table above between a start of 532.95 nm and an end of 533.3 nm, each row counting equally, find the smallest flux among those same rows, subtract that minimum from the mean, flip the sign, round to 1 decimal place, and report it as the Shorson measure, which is -1.3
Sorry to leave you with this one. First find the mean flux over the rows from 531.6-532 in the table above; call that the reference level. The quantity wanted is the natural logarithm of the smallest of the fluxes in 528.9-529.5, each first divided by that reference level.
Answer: -0.03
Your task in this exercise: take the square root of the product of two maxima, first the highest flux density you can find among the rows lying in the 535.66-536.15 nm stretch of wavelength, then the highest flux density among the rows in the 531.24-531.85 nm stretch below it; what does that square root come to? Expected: 14.66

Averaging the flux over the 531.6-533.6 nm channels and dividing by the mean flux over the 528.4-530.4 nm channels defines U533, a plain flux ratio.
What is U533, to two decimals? 0.94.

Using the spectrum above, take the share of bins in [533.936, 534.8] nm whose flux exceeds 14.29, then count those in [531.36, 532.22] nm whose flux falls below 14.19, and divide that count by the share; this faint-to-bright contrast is 12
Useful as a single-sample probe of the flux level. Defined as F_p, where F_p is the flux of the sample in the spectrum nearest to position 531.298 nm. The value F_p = 14.59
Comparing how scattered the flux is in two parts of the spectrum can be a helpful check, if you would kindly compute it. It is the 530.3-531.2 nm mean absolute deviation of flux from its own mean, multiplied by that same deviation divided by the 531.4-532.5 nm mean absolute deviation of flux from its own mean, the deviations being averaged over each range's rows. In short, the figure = 1.6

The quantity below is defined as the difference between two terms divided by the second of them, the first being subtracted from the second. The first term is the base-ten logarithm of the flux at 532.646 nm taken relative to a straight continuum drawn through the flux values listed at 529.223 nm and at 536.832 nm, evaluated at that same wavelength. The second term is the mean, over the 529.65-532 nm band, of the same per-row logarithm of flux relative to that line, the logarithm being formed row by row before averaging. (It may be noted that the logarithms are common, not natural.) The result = -2.6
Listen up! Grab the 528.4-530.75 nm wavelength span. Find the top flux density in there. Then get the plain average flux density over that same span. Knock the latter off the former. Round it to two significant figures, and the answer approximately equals 1.7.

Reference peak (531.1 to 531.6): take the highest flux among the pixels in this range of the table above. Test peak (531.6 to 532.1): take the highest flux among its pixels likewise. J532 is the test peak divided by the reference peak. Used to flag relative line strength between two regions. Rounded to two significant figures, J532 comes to 0.98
